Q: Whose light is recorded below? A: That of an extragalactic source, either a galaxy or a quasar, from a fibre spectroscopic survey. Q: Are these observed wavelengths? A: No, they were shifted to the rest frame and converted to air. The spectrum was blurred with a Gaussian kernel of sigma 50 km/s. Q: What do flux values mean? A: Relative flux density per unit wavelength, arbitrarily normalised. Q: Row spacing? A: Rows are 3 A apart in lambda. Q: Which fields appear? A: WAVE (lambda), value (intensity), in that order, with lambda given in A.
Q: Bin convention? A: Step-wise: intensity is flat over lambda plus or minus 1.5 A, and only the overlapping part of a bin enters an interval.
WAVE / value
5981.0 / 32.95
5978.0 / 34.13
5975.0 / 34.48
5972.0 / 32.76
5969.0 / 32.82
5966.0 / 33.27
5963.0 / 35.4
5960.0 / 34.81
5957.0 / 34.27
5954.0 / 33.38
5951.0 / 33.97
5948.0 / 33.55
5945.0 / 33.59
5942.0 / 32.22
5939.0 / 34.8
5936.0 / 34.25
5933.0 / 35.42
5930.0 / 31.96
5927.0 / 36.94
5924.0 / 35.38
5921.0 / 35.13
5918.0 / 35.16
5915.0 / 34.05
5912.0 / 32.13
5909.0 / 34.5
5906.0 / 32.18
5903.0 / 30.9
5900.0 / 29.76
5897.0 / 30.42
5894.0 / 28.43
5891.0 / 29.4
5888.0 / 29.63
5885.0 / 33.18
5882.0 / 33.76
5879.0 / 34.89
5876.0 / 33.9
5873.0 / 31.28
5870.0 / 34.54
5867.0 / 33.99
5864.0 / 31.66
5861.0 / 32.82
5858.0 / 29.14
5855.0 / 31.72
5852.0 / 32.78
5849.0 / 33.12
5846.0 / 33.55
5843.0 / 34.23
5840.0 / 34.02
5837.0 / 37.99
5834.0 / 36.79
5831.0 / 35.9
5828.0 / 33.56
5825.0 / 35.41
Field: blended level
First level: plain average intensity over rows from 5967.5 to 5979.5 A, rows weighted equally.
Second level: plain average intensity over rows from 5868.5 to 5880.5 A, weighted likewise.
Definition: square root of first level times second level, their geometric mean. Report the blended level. 33.6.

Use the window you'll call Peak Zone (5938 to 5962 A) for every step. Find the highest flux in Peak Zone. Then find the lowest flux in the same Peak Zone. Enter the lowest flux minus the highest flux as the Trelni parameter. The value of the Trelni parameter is -2.6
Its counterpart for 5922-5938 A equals -5.0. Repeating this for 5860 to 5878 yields -3.3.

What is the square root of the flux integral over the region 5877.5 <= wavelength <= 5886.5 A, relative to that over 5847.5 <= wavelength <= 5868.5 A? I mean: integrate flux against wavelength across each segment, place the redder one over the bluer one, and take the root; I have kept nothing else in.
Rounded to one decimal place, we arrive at 0.7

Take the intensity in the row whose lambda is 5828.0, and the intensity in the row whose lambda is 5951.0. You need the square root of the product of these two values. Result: 33.8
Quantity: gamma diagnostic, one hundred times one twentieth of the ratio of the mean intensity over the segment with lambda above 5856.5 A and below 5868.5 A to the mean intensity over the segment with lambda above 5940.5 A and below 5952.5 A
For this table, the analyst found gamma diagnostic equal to 4.79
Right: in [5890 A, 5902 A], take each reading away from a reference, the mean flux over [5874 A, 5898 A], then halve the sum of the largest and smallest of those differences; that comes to 2.3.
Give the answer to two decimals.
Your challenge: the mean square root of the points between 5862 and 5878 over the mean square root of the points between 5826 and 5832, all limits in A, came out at 0.98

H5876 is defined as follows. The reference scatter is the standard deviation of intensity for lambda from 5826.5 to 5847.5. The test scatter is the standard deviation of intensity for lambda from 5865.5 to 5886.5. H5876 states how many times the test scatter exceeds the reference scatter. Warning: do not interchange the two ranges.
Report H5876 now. 0.67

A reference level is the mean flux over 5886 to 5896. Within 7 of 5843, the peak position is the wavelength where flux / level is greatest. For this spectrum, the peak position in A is 5837.0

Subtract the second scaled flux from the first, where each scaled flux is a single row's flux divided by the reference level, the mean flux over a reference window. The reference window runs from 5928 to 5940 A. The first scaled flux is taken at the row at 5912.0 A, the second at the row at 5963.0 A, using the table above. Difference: -0.10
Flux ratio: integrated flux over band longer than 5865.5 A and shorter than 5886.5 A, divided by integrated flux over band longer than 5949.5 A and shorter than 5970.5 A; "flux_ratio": 0.990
